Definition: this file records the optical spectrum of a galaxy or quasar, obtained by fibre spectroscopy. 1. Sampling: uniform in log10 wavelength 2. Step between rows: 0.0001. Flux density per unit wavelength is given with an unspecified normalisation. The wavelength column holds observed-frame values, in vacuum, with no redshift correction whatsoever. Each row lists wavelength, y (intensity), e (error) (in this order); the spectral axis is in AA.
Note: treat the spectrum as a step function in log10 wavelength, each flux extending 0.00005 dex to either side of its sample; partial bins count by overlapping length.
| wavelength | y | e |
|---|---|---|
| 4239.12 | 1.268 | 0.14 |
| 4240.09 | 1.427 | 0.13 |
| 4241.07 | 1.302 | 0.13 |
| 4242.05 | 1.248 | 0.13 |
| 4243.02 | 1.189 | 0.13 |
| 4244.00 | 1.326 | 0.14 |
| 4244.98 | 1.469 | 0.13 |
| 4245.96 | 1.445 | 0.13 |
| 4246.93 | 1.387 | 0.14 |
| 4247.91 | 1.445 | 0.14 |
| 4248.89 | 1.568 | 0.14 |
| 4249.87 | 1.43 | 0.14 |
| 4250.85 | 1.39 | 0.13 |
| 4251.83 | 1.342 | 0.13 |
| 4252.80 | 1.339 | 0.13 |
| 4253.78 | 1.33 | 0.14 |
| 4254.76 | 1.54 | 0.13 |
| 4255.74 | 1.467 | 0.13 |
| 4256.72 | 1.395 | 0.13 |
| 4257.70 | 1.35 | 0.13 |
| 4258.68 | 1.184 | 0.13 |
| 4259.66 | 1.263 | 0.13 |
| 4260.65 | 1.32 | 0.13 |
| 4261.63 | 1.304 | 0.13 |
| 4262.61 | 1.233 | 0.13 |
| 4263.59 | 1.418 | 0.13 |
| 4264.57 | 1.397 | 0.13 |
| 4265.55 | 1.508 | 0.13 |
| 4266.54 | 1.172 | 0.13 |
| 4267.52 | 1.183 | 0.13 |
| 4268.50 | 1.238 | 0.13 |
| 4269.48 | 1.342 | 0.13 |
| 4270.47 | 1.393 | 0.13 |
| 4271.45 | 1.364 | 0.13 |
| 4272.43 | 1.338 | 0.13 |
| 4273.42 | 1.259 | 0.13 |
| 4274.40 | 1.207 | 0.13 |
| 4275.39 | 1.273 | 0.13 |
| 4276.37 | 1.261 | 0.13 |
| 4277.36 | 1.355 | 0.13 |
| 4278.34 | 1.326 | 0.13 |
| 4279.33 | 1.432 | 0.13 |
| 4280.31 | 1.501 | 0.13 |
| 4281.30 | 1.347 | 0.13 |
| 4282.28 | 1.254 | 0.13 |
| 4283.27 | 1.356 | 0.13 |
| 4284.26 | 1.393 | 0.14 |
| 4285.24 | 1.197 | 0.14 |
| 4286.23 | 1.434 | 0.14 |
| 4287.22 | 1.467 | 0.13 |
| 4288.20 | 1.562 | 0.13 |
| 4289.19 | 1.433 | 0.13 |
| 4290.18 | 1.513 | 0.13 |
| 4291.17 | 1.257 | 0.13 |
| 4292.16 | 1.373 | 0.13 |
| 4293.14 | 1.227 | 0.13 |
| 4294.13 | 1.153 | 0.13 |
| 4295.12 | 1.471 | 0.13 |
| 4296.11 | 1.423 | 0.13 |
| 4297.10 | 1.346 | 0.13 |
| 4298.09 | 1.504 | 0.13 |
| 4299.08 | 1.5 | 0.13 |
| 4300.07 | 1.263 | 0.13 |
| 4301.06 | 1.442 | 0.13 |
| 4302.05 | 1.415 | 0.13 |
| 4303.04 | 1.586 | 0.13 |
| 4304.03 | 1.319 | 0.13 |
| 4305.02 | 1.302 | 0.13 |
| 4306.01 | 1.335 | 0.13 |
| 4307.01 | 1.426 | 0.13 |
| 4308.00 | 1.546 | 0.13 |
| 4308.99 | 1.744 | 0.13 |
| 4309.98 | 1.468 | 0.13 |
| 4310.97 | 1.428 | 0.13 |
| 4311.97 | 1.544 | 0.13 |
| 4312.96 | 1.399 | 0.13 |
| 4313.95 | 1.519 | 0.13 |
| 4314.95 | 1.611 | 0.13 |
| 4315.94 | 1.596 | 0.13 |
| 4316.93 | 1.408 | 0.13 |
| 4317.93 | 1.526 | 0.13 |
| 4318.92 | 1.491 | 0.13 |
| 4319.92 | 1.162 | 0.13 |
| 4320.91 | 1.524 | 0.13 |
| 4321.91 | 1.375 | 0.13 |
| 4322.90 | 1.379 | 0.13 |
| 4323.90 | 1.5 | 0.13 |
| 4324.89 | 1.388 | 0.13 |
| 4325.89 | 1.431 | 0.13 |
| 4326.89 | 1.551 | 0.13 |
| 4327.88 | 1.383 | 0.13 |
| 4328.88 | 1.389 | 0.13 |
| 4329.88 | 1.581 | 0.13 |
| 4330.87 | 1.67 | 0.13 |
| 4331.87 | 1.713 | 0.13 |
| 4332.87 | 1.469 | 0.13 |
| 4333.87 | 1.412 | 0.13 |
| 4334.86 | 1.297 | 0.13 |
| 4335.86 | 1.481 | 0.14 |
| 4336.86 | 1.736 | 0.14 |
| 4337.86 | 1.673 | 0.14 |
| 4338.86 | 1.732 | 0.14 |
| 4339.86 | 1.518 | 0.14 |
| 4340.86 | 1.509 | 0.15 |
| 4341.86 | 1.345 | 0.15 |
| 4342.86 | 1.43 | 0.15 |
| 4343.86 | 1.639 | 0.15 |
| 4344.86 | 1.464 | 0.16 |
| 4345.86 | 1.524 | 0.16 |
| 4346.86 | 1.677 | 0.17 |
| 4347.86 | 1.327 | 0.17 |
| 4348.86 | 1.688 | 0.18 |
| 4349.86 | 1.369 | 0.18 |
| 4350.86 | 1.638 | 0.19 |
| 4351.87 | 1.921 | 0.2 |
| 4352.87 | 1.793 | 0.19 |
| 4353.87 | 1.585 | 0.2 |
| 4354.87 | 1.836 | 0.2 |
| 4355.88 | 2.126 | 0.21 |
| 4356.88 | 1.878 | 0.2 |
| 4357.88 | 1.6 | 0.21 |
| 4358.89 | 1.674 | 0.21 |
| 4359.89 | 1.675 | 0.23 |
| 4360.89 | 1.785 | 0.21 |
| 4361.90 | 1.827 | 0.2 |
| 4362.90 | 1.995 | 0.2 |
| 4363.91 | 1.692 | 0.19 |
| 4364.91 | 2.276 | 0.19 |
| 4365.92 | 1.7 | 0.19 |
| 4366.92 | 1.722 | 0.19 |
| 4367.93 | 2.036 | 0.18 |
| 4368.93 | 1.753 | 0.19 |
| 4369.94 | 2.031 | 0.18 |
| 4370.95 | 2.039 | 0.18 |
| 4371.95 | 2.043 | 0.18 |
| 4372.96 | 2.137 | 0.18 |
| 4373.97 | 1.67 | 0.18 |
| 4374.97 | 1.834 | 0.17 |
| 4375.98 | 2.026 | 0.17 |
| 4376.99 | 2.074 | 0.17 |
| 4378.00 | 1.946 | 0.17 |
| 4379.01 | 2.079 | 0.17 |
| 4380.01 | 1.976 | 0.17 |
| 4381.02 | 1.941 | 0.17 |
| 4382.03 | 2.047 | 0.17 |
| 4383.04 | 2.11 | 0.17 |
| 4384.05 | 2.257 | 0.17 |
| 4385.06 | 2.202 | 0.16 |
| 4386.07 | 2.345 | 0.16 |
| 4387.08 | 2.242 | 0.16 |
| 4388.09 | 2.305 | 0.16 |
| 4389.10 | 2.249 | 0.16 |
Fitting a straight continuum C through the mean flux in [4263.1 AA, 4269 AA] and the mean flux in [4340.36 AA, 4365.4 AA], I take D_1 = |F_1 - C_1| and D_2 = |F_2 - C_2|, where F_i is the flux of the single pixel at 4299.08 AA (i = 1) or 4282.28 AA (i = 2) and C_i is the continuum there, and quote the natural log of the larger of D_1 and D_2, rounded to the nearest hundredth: -2.00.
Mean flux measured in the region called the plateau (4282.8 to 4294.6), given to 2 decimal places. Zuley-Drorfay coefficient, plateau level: 1.36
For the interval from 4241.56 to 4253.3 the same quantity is 1.38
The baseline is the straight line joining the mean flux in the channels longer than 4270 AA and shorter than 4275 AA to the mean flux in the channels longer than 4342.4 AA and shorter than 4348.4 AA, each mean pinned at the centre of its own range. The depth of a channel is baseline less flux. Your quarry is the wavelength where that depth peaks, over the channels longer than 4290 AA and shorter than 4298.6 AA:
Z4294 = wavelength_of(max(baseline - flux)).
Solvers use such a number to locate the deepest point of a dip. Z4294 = 4294.13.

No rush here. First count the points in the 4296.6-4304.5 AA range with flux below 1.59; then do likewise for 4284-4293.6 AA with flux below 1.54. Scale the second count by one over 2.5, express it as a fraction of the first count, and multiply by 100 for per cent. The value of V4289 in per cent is 45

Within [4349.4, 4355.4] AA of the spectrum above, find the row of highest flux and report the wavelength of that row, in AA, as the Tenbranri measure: 4351.87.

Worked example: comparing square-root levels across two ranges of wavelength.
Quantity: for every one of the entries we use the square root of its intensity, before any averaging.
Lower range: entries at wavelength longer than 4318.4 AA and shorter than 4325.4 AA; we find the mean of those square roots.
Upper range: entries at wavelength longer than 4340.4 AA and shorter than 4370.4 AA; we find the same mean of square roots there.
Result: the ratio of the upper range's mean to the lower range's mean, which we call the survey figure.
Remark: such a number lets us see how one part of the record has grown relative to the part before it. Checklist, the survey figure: 1.10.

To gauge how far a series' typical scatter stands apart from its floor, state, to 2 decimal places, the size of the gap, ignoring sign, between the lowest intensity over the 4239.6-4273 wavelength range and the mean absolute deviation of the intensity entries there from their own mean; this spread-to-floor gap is 1.09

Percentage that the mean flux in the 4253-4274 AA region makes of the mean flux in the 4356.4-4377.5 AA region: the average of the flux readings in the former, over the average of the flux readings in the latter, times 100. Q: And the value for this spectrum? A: 71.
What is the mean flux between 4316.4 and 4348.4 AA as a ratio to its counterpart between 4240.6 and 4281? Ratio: 1.11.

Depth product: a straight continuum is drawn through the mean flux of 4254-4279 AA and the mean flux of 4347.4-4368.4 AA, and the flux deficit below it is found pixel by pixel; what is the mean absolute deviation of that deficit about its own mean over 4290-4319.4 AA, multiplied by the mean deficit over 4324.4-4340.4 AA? 0.0106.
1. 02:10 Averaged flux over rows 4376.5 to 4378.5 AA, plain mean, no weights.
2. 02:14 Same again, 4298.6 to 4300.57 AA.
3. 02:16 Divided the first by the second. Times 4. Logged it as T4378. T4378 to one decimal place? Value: 5.8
